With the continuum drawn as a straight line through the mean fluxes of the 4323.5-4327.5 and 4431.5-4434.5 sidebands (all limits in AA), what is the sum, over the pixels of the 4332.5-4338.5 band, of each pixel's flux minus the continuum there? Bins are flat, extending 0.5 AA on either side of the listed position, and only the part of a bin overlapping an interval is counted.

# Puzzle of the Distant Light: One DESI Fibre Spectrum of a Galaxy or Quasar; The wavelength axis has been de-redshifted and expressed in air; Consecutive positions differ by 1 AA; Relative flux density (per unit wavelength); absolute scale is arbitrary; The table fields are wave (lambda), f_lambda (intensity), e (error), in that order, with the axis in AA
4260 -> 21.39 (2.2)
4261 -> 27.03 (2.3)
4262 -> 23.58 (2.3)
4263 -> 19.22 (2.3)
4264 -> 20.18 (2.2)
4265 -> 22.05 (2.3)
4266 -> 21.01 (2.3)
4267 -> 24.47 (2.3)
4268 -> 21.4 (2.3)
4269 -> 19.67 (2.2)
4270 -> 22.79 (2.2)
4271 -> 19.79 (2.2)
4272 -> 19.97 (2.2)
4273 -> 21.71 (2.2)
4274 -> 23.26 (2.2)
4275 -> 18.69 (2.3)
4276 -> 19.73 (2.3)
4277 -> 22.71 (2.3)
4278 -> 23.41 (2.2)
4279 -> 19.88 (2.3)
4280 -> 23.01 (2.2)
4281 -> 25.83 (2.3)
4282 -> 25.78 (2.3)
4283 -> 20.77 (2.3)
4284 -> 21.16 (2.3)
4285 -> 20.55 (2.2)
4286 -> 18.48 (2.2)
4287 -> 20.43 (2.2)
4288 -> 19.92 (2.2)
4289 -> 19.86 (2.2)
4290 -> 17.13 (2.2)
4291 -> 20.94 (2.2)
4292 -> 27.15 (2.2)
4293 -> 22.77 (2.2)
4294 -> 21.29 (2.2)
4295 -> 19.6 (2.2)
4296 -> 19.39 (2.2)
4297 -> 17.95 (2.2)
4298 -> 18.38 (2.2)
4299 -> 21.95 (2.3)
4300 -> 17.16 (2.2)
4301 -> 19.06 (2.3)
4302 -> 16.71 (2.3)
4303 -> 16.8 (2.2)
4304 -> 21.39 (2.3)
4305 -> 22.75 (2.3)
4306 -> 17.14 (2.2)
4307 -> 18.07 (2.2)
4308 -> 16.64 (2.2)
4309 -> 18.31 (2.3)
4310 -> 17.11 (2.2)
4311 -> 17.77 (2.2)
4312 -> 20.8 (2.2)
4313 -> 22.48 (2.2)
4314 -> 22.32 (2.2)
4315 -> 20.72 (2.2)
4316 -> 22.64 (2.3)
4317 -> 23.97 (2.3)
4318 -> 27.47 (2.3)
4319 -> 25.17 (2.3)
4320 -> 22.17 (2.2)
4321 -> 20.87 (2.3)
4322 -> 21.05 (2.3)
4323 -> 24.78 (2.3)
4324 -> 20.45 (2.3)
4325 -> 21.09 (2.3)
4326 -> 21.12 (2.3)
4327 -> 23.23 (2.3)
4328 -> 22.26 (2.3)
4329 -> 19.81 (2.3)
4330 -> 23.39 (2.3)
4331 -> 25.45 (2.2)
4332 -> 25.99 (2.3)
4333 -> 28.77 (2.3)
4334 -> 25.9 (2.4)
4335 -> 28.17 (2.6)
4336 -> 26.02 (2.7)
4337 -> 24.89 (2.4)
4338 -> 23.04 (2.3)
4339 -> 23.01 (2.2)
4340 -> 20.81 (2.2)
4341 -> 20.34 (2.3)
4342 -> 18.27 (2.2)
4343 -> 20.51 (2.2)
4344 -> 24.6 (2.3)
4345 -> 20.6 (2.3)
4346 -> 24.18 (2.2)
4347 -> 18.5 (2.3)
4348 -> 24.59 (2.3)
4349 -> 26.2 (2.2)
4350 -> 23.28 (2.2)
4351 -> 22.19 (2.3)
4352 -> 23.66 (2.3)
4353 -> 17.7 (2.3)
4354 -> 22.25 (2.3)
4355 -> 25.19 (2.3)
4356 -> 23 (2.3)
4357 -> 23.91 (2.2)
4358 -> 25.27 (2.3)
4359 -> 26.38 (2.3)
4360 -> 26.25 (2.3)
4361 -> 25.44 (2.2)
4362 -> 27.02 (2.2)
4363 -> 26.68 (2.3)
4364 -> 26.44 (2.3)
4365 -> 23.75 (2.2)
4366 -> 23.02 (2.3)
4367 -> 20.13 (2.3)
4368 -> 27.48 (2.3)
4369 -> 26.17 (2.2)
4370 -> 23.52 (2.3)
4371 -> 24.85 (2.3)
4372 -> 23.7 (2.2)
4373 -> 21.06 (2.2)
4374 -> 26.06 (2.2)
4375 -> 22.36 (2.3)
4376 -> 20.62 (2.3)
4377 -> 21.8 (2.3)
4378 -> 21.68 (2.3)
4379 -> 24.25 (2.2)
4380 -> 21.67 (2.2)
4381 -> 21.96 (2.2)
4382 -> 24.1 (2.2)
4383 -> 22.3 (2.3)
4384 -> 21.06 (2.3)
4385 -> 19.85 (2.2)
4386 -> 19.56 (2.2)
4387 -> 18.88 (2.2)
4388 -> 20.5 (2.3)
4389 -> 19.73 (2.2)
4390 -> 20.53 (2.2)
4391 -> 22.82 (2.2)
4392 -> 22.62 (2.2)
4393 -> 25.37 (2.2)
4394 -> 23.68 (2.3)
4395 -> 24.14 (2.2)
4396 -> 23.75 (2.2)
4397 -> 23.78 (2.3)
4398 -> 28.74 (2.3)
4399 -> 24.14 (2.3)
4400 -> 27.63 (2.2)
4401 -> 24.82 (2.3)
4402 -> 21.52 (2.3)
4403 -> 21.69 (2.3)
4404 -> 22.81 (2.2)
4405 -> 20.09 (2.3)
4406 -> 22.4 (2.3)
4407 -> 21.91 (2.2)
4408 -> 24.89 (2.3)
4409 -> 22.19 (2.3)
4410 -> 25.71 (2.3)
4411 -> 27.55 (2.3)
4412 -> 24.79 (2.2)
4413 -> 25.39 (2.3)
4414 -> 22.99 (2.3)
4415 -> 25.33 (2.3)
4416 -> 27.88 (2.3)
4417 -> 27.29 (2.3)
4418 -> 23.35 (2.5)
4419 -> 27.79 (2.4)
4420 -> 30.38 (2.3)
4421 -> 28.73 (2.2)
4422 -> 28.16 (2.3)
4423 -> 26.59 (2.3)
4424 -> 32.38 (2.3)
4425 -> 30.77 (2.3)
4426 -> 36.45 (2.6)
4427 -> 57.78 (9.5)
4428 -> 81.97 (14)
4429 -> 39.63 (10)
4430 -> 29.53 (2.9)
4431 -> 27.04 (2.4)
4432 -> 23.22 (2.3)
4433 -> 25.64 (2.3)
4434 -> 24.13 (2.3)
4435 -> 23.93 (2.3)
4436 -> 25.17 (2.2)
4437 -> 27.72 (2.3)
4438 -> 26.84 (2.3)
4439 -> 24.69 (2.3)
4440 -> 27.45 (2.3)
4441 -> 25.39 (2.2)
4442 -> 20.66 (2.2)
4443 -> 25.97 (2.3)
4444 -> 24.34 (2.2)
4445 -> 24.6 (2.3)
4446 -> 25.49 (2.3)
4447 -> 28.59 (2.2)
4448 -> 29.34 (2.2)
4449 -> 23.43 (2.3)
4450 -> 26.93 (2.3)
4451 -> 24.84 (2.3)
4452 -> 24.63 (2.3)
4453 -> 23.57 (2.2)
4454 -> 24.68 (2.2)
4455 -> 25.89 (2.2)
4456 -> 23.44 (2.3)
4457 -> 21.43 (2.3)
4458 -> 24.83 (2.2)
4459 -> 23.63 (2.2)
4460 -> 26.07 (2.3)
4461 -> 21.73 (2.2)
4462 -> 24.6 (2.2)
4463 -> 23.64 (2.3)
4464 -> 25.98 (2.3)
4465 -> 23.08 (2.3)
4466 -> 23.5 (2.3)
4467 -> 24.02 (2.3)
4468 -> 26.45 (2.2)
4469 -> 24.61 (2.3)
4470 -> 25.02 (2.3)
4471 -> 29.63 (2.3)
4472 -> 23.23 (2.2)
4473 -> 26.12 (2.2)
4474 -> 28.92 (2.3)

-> 26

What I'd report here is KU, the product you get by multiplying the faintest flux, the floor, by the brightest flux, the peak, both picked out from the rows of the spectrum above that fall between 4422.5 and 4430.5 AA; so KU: 2180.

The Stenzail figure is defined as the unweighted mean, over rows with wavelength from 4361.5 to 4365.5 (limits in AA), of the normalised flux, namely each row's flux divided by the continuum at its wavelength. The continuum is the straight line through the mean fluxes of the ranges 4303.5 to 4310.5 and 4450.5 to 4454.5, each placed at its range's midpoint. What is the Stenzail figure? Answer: 1.24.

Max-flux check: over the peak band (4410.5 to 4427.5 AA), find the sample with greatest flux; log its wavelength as 4427 AA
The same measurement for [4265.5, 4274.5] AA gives 4267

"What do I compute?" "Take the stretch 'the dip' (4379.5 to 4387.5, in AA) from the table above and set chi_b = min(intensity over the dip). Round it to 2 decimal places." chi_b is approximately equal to 18.88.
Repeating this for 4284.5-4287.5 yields 18.48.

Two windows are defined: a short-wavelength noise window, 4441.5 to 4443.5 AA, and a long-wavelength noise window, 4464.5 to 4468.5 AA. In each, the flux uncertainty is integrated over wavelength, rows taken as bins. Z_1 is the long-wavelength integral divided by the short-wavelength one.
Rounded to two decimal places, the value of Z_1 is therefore 2.02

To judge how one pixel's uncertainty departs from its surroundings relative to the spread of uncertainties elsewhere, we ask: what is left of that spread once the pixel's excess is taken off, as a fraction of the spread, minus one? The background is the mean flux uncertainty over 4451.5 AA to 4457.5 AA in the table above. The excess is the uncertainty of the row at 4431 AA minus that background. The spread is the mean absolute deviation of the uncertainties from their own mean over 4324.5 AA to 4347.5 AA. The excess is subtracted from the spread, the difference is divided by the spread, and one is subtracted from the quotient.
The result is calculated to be -2.0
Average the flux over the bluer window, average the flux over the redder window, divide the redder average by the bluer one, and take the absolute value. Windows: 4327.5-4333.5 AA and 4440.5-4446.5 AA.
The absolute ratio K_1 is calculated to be 1.01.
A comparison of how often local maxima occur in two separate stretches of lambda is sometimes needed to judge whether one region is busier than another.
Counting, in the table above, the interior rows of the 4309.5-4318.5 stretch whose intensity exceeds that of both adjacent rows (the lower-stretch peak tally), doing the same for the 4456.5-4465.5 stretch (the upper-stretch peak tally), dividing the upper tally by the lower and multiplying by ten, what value 40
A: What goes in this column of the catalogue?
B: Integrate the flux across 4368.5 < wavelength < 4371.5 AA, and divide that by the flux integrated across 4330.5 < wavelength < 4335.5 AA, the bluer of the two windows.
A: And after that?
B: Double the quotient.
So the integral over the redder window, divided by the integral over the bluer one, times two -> 1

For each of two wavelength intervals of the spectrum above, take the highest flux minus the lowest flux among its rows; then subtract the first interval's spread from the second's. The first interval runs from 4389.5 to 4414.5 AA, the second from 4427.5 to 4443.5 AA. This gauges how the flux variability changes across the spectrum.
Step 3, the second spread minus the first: 53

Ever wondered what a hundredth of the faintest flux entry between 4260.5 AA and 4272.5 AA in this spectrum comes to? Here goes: 0.192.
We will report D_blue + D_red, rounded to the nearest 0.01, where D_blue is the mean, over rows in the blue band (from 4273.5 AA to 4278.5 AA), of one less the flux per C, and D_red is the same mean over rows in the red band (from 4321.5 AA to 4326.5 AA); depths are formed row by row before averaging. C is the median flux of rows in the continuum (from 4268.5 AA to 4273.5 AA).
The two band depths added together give -0.17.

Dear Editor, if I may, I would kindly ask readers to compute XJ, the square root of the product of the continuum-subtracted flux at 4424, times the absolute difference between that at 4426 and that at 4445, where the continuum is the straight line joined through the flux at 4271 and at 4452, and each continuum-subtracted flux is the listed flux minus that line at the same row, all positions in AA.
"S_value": 10.2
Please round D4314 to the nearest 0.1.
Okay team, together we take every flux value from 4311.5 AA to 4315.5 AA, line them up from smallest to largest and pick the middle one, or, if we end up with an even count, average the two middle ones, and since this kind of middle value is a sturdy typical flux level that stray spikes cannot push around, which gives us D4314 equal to 21.6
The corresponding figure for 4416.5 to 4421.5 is 27.8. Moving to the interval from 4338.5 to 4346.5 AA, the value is 20.7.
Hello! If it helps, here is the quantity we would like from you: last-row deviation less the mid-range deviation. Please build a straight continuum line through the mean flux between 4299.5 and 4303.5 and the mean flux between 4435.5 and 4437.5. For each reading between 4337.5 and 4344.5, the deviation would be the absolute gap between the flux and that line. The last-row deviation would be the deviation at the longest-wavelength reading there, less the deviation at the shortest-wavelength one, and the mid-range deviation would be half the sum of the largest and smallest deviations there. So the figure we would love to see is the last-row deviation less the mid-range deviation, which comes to -1.1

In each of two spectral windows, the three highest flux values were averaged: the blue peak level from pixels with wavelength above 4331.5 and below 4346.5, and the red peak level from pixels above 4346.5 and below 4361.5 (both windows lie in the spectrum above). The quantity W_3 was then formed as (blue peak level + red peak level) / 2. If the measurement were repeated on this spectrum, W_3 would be 27.0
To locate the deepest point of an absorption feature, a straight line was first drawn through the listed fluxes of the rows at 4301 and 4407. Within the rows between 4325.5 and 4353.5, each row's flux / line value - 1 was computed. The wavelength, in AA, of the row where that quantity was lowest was 4353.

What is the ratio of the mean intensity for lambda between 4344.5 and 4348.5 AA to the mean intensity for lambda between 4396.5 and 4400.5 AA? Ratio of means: 0.84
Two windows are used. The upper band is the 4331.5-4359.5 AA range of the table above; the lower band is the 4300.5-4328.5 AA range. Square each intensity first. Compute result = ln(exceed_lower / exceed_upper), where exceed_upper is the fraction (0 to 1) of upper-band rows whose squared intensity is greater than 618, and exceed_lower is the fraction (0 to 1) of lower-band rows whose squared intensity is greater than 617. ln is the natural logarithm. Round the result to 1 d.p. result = -1.6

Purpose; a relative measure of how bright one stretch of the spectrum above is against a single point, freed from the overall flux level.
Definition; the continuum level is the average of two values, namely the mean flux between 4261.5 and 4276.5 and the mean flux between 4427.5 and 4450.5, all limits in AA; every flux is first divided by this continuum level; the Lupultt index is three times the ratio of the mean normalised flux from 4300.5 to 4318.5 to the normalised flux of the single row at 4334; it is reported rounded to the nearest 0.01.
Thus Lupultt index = 2.33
